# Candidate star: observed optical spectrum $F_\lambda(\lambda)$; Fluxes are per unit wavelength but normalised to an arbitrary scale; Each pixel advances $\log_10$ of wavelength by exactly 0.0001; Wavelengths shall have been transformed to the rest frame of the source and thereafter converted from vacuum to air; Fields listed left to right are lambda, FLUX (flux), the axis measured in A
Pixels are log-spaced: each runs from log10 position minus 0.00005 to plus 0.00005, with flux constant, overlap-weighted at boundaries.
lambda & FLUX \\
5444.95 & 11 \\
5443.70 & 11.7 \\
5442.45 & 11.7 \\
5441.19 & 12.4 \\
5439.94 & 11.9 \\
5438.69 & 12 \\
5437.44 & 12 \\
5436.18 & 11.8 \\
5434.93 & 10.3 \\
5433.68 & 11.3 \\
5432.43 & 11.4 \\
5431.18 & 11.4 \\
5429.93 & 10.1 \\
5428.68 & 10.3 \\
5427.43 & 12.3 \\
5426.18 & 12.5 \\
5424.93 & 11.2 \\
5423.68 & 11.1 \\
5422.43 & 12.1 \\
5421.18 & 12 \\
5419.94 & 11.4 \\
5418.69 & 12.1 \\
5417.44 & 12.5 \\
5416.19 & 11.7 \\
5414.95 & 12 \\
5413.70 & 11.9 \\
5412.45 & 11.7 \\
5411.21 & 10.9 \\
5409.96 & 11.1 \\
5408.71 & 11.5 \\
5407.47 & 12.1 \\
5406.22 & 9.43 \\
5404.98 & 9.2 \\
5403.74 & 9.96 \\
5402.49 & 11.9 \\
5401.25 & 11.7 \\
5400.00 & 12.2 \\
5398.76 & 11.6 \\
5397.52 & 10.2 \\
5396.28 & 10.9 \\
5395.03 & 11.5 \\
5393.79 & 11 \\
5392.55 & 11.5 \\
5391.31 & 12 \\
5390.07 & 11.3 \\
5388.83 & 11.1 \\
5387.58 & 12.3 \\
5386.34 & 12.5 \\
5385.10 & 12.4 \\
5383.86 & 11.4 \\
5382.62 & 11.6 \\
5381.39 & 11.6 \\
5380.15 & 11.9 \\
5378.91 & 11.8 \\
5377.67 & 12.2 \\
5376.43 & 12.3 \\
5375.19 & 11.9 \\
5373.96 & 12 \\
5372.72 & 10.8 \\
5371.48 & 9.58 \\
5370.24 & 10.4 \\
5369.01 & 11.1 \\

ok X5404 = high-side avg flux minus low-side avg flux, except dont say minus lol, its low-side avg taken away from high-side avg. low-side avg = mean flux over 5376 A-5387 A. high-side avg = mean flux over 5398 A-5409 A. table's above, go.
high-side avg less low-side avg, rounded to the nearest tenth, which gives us -0.9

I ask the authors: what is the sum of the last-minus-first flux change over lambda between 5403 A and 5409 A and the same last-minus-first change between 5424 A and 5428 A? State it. 3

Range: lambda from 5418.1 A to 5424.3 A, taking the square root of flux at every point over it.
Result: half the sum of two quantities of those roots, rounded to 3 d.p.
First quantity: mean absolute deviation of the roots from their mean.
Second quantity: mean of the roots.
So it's 1.742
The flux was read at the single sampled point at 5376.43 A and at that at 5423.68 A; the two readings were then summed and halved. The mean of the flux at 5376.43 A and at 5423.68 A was 11.7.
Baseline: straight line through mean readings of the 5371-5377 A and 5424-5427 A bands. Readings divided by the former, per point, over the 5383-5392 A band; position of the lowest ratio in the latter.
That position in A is 5388.83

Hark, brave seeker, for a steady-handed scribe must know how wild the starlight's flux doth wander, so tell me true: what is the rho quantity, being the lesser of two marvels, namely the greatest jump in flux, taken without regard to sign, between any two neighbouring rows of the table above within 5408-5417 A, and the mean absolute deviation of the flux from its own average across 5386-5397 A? 0.47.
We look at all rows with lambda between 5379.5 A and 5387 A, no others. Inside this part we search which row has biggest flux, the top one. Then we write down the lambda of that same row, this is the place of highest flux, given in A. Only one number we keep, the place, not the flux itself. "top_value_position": 5386.34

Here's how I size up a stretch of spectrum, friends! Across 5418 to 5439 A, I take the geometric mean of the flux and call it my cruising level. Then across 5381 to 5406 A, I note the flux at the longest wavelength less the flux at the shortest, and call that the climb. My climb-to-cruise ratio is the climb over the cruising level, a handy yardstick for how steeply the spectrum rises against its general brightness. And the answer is -0.21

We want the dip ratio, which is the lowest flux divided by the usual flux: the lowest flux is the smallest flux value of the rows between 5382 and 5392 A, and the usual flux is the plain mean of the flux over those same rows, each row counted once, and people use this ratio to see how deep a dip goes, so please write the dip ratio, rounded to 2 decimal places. 0.94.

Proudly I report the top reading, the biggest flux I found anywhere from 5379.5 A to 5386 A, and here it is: 12.4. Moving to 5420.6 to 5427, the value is 12.5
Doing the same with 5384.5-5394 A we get 12.5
